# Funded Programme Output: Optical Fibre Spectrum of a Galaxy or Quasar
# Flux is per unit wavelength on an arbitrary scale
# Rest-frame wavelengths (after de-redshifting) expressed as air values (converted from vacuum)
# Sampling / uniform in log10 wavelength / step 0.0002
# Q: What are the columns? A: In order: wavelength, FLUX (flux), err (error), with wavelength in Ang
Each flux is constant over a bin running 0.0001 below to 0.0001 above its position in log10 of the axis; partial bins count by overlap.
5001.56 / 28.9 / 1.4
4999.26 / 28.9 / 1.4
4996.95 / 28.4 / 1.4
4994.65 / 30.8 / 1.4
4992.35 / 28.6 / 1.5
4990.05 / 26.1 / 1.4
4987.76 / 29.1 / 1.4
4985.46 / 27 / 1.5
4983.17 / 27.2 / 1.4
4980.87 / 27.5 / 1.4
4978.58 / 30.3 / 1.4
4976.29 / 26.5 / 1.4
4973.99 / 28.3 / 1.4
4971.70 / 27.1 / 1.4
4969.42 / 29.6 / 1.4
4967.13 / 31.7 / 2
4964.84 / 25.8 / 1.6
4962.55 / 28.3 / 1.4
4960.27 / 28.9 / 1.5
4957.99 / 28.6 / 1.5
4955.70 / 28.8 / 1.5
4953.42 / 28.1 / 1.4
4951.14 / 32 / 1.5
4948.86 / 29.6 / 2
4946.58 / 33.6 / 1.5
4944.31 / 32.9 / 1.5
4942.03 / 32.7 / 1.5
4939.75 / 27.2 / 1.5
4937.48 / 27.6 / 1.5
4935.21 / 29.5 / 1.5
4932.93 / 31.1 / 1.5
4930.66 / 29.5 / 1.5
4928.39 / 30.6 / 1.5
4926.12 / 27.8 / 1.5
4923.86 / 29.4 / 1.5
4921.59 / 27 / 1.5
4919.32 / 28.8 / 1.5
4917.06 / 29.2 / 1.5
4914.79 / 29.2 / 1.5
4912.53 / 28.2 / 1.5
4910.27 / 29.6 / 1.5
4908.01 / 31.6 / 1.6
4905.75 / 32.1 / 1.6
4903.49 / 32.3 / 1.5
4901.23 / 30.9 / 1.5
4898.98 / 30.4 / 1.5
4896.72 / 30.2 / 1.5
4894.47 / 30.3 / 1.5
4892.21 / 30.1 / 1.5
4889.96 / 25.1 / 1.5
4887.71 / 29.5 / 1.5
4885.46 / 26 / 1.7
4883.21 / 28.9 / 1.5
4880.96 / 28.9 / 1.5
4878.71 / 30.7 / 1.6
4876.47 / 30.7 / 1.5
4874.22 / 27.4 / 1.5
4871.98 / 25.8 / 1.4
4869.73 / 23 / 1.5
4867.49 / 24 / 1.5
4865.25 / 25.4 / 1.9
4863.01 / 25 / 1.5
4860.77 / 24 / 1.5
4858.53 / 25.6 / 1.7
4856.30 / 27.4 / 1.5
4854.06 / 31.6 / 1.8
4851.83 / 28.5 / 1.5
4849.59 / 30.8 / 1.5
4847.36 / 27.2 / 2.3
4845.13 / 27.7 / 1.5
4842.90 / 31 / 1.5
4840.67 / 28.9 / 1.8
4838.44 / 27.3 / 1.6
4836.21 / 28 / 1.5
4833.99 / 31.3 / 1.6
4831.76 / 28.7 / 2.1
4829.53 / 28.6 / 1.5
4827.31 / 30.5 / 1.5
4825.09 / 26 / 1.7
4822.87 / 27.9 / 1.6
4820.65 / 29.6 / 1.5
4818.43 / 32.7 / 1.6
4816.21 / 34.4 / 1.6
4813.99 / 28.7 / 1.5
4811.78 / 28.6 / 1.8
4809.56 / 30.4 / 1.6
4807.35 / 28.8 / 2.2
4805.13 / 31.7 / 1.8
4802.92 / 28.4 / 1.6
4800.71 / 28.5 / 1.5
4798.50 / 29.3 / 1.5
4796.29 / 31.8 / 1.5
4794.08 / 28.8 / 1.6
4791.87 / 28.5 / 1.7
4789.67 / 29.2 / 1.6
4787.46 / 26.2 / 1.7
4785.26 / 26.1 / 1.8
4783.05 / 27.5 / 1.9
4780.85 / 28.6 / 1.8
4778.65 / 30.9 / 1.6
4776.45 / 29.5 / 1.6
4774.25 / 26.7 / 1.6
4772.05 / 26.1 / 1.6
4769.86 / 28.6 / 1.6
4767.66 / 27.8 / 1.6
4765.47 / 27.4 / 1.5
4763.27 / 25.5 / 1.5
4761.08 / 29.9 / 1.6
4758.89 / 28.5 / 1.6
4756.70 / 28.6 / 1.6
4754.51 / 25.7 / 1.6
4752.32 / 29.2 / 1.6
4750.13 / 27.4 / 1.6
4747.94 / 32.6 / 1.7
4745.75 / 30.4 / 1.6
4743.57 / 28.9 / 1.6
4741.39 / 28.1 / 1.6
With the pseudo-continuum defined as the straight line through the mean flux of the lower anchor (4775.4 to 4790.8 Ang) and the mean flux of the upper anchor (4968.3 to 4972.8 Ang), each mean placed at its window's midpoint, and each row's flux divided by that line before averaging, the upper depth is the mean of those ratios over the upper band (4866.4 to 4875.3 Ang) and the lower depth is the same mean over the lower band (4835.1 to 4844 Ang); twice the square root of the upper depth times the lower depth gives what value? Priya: 1.90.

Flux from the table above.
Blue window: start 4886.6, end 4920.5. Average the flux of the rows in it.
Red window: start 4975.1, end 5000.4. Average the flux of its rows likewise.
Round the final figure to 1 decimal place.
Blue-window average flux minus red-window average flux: 1.6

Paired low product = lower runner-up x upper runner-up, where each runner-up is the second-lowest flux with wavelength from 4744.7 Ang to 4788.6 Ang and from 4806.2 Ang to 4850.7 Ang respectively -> 699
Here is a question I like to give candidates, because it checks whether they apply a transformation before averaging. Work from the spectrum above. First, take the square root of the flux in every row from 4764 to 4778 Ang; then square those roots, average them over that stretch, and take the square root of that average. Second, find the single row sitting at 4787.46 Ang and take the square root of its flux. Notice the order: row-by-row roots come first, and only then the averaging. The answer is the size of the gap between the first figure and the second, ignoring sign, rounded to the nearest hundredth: 0.14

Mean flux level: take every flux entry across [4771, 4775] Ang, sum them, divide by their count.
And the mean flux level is 26.4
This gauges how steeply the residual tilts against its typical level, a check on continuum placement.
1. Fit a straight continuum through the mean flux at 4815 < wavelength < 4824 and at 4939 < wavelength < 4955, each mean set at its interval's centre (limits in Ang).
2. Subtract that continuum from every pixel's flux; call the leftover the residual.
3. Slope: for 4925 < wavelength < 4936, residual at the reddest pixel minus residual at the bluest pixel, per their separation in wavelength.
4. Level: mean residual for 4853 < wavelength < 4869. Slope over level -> -0.038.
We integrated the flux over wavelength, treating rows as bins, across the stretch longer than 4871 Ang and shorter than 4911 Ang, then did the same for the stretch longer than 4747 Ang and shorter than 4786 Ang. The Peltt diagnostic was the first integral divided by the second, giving 1.07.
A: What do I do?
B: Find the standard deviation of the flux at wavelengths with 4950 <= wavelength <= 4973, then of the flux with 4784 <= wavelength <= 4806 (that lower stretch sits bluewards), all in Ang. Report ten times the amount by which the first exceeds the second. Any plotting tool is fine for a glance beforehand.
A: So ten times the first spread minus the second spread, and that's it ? 0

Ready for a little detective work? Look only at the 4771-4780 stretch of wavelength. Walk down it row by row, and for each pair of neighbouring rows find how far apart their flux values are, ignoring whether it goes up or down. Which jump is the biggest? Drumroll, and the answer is 2.8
